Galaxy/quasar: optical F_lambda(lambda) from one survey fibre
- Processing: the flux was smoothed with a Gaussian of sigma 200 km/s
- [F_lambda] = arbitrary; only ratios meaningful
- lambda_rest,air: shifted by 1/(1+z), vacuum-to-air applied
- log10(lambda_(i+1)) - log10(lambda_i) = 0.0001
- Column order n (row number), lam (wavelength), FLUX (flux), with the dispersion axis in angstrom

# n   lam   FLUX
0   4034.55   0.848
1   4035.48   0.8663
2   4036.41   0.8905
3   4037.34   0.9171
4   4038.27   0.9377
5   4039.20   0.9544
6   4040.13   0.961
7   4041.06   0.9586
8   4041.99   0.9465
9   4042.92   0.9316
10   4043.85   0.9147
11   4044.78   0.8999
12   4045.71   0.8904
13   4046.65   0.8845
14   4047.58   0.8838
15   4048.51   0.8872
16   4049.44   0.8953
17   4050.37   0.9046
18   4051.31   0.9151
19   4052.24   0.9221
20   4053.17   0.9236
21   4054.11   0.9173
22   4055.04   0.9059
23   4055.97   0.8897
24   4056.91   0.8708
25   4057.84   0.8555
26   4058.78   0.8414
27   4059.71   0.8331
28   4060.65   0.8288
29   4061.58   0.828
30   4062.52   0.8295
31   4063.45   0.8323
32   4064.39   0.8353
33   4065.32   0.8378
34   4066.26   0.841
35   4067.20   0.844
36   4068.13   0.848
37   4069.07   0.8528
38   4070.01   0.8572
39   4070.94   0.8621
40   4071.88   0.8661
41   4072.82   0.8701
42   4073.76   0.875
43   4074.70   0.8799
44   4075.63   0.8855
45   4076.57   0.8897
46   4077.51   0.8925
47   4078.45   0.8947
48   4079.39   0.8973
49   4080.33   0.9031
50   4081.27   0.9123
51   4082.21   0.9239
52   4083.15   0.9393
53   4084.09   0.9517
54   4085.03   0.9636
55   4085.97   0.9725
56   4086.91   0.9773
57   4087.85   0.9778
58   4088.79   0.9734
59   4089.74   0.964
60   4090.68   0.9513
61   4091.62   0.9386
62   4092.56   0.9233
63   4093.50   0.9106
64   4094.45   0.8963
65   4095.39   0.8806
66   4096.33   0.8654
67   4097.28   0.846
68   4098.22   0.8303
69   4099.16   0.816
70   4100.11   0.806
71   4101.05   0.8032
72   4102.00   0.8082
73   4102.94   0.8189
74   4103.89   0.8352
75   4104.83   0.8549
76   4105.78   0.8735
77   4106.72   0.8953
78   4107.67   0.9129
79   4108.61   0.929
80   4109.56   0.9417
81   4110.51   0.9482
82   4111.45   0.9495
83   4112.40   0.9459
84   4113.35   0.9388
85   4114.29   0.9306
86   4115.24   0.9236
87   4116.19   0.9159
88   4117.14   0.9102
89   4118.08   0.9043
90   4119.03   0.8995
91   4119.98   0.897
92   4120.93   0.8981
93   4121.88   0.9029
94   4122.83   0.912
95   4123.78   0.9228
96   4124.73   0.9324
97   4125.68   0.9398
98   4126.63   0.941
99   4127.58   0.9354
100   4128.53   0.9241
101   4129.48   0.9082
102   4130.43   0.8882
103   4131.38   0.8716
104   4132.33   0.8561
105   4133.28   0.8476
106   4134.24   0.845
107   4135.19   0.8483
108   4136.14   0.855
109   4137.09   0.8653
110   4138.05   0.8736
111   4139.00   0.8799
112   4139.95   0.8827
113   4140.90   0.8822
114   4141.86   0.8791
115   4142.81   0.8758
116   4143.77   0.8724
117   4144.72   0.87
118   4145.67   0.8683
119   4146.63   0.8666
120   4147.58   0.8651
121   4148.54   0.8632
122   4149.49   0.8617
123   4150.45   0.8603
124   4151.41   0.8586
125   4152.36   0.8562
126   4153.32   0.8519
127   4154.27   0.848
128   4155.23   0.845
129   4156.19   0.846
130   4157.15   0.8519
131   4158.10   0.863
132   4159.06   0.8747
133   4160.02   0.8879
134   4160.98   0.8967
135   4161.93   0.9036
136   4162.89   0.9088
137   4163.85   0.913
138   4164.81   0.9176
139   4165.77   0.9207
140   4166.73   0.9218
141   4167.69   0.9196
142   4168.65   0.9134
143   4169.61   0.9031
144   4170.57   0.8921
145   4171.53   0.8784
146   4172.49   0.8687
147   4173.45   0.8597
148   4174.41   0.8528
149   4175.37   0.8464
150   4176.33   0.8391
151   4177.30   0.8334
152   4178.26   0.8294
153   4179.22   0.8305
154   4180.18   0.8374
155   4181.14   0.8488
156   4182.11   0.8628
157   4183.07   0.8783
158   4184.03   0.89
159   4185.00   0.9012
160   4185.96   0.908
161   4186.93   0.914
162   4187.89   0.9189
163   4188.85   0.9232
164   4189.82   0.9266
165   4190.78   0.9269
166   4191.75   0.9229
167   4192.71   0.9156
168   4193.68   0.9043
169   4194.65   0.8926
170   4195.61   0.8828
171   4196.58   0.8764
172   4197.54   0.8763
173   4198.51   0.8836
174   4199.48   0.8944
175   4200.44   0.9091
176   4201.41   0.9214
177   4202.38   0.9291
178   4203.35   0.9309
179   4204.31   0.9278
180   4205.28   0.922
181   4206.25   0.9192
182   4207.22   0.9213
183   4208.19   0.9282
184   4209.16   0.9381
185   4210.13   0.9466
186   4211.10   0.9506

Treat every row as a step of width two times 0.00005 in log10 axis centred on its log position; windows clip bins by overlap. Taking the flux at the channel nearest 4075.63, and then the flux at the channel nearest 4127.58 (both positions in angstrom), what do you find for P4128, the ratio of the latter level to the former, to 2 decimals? 1.06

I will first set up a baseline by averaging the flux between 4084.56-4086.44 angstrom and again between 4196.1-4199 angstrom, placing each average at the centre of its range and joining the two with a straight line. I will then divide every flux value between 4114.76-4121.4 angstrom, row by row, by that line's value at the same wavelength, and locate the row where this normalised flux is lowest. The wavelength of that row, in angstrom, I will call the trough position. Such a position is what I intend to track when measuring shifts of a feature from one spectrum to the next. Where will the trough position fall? 4119.98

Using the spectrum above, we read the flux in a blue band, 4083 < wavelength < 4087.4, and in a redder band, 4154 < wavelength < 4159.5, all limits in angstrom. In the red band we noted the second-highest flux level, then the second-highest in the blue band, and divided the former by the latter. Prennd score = 0.89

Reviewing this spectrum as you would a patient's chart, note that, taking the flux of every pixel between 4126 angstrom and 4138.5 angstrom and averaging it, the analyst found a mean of 0.88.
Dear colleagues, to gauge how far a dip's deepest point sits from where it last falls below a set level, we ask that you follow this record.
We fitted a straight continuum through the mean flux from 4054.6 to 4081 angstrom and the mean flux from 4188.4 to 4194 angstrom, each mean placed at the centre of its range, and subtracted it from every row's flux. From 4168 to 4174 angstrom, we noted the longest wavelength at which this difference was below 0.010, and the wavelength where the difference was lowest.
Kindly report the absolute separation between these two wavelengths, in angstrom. 0.0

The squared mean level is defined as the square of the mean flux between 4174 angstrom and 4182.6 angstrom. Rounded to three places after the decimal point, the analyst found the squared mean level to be 0.709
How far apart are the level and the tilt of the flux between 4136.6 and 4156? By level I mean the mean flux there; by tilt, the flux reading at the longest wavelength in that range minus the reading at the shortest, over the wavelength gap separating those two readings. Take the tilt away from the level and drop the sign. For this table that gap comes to 0.867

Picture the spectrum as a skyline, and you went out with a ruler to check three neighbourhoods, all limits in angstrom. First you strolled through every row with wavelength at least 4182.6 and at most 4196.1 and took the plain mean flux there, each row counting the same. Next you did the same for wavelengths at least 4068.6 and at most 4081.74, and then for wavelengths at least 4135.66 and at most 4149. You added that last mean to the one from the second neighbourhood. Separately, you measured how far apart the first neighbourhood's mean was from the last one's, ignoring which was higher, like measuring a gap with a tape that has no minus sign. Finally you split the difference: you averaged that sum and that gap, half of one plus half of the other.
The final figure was 0.89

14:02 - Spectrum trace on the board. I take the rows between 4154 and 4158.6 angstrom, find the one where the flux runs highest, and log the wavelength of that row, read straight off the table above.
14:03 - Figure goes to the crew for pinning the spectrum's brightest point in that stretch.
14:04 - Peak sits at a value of 4158.10 angstrom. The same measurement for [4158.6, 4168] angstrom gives 4166.73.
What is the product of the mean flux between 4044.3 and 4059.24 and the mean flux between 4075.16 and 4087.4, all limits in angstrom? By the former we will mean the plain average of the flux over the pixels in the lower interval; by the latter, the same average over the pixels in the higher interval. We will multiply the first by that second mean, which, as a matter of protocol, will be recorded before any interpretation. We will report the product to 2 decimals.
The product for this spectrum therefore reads 0.82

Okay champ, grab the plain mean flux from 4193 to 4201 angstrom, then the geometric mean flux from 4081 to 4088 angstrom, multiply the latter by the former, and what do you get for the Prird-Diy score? 0.85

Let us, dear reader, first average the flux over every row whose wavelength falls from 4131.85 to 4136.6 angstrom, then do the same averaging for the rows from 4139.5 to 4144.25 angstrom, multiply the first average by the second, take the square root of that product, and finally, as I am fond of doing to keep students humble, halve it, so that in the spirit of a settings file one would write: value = 0.432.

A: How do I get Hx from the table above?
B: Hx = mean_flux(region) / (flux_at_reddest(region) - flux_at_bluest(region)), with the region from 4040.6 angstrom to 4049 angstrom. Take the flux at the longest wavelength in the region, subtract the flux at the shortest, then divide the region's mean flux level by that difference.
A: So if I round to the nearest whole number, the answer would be -13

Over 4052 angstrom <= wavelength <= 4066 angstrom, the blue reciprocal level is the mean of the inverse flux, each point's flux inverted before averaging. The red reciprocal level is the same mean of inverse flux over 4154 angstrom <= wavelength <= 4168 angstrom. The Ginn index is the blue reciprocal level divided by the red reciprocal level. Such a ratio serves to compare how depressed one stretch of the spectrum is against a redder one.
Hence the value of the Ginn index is 1.03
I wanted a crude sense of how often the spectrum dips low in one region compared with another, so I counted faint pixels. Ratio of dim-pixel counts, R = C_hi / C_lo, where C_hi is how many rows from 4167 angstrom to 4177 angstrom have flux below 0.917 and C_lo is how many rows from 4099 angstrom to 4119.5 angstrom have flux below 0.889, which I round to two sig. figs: 1.1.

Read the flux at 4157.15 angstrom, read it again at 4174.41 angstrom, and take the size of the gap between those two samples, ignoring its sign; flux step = 0.00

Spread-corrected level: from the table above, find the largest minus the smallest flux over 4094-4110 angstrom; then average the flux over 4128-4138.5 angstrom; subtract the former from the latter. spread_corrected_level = 0.73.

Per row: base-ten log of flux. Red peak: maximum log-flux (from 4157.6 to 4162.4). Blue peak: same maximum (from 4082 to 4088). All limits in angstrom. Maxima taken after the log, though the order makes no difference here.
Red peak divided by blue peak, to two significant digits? 4.5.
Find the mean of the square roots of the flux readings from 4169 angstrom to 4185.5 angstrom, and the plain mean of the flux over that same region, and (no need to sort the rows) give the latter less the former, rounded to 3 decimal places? -0.066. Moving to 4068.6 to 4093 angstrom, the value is -0.041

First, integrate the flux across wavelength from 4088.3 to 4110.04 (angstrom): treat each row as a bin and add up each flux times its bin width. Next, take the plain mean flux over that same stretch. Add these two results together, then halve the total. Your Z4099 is 10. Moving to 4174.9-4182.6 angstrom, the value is 4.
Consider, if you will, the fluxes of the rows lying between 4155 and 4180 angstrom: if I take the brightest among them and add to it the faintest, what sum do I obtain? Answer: 1.75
